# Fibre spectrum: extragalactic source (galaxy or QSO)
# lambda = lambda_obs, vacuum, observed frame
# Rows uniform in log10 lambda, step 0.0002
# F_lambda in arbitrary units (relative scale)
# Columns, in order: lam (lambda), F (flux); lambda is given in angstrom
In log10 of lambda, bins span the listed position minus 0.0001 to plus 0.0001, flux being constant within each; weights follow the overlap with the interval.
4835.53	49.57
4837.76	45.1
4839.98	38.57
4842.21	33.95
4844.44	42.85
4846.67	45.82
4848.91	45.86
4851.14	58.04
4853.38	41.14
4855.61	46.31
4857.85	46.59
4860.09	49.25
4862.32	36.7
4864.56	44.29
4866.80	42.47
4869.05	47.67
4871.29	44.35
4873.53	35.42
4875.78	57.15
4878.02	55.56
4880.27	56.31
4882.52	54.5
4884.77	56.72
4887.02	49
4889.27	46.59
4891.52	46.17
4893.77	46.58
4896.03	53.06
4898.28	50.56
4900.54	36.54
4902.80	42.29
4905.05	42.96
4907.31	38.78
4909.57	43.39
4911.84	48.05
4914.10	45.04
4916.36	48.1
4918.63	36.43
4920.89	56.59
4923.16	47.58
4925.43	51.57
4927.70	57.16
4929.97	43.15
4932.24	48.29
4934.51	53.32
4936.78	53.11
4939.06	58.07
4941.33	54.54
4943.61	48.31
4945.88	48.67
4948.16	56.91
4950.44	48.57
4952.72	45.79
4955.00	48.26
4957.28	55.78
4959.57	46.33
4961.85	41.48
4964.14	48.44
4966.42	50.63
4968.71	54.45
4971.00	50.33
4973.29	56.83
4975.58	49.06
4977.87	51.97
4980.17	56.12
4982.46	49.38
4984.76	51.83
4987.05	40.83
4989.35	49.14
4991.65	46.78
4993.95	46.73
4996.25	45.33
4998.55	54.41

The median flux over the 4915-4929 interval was 50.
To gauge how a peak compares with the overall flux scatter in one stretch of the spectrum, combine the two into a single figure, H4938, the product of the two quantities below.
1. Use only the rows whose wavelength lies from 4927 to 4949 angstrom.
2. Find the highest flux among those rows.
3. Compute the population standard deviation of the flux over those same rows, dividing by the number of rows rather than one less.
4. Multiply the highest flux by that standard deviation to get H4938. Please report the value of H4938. 268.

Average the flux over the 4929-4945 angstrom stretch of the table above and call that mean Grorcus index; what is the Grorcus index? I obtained 51.3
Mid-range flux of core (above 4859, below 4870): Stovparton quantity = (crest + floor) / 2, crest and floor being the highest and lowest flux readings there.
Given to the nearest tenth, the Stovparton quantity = 43.0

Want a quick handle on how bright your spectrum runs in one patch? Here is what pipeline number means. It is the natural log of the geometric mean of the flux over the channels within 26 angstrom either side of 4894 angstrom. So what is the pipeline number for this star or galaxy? 3.84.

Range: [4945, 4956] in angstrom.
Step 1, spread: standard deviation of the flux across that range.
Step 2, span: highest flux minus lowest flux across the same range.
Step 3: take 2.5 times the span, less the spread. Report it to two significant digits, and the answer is 24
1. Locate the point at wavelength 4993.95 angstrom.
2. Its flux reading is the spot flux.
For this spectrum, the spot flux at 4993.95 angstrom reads 46.73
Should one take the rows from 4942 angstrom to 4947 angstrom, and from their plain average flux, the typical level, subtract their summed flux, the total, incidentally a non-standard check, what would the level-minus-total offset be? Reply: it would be -48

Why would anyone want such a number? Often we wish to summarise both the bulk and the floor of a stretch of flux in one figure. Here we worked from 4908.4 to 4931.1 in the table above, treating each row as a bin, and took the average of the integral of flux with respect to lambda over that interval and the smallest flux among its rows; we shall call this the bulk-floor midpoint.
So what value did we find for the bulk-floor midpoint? 559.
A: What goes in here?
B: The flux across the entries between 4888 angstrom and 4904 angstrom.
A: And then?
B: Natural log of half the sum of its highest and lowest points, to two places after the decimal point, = 3.80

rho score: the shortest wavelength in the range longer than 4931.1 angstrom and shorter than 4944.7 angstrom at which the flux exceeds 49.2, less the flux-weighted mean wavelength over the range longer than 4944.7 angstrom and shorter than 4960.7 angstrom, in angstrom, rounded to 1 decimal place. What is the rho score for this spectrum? -18.1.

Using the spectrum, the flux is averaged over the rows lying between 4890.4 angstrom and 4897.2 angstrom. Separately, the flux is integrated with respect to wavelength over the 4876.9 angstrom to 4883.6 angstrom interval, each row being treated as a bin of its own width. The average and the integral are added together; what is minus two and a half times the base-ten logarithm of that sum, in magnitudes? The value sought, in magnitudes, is -6.56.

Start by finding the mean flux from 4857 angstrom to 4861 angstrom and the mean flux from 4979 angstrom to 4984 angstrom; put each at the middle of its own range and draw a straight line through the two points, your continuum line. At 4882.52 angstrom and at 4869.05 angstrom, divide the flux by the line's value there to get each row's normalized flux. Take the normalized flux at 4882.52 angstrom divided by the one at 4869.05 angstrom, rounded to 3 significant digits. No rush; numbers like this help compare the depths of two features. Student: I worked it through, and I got 1.13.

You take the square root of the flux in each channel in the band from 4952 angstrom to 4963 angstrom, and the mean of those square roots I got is 6.89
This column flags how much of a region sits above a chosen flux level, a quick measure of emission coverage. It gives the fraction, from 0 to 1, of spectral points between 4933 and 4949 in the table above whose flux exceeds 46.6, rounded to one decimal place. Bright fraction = 1.0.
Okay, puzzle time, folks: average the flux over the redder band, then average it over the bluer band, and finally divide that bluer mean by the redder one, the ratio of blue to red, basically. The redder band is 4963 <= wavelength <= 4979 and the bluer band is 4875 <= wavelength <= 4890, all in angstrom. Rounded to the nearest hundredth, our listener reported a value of 1.04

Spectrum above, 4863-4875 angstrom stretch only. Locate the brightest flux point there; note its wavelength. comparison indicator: 4869.05 angstrom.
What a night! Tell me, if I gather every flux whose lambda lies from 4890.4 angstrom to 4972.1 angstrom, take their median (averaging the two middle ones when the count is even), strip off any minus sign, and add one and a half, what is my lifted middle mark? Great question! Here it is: 49.8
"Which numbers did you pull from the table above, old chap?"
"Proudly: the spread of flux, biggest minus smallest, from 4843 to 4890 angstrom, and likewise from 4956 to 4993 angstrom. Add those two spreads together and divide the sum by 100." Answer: 0.39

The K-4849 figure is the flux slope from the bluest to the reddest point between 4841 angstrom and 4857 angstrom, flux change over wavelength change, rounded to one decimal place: 0.9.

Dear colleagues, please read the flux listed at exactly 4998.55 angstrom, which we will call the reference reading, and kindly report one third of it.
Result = 18.1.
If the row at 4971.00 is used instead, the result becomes 16.8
